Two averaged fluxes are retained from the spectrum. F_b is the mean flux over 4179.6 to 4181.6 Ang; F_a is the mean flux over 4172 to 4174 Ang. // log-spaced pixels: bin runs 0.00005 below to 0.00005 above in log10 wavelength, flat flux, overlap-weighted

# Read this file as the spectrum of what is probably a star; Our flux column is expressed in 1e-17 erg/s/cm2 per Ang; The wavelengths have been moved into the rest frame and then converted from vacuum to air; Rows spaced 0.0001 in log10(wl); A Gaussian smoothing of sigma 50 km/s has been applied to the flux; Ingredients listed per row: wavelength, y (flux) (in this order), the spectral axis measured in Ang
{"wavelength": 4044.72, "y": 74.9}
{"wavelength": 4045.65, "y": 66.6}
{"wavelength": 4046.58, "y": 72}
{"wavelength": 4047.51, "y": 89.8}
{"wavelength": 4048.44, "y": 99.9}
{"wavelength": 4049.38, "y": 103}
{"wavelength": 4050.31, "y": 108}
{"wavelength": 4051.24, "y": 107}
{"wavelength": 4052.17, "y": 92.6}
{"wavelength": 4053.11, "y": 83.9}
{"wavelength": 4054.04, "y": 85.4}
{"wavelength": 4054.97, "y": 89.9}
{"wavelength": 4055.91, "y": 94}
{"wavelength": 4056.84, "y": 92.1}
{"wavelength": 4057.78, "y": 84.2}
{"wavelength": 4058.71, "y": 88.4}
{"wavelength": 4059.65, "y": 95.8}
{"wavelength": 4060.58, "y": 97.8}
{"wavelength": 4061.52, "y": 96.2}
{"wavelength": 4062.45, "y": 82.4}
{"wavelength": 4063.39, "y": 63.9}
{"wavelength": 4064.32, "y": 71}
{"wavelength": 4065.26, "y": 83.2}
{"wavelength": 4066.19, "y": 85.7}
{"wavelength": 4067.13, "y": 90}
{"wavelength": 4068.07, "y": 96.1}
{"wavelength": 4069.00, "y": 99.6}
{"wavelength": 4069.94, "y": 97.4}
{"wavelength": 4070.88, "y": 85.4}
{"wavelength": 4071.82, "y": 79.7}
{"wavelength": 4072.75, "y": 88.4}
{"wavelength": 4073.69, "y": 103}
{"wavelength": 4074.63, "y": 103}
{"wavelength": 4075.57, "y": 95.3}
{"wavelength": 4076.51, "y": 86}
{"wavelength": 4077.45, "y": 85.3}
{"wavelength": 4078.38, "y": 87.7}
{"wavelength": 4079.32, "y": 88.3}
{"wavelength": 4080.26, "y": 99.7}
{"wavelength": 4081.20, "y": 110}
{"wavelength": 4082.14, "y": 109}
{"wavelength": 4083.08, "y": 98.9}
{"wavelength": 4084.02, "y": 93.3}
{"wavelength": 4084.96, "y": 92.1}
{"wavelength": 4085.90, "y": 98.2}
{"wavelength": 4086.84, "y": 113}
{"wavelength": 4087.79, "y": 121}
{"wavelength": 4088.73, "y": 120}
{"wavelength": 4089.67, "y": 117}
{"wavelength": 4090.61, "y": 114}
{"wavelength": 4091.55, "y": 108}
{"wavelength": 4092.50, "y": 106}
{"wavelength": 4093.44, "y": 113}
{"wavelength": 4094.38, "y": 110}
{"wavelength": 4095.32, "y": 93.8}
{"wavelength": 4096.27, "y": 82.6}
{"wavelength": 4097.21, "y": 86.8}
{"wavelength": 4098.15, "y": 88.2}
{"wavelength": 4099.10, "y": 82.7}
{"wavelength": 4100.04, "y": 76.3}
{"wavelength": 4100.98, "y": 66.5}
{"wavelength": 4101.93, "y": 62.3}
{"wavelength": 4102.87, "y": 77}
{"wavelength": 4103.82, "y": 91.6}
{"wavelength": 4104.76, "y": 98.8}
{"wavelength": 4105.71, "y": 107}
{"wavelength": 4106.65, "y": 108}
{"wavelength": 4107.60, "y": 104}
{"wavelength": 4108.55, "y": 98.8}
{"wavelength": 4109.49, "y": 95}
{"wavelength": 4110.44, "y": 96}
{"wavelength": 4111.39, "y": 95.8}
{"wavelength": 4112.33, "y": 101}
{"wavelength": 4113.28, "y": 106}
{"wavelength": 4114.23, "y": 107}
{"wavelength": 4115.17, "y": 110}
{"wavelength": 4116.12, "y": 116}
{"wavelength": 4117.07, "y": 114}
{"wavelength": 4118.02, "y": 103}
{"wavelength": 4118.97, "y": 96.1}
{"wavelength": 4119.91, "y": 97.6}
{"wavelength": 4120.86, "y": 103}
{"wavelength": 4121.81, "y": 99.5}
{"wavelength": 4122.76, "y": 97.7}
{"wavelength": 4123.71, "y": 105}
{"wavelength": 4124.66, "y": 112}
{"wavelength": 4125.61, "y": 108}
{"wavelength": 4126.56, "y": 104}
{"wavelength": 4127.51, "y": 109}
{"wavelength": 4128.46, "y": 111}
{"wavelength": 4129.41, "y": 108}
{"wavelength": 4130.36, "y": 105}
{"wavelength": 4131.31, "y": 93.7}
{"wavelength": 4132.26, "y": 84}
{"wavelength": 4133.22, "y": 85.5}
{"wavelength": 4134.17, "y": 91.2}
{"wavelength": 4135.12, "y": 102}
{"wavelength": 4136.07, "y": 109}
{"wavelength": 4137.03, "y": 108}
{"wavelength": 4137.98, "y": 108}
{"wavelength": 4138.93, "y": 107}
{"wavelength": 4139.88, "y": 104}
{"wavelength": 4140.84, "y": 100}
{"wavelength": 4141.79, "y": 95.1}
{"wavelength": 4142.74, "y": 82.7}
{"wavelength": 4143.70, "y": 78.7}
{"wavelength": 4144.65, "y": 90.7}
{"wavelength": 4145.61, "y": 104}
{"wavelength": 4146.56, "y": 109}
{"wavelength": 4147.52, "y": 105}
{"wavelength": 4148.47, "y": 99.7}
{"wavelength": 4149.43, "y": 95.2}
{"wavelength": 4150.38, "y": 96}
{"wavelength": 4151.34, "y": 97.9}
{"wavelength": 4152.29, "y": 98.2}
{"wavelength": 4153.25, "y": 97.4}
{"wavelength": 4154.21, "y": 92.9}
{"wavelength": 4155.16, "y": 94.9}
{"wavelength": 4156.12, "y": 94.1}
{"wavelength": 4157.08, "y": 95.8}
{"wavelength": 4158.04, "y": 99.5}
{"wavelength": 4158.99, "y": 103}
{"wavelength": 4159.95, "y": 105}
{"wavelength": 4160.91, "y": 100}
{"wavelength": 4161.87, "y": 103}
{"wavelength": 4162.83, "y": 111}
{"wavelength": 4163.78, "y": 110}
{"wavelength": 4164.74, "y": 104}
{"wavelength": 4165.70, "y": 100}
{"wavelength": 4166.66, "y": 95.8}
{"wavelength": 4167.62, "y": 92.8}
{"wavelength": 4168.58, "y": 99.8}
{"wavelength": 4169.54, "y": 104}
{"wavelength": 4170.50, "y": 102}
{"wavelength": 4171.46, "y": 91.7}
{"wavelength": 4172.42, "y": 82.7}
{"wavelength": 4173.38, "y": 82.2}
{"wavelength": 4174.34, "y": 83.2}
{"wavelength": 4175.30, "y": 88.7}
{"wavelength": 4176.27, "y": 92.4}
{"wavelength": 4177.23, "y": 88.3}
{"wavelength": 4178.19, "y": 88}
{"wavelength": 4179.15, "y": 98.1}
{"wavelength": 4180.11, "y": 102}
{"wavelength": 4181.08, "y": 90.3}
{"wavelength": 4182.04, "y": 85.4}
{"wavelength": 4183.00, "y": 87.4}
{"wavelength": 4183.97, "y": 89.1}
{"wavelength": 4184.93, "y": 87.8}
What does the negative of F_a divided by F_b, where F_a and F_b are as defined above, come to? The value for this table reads -0.86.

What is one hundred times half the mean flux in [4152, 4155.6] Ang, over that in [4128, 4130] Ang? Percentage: 44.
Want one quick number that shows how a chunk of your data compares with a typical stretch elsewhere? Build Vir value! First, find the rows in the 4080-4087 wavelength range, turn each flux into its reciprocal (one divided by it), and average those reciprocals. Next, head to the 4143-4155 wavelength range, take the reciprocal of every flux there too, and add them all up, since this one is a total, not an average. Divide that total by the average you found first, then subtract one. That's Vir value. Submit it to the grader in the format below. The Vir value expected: 12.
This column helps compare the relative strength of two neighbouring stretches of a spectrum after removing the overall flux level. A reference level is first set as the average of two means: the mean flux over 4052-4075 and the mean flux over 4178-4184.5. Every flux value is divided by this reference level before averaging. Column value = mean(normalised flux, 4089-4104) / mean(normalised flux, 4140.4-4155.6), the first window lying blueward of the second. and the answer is 0.96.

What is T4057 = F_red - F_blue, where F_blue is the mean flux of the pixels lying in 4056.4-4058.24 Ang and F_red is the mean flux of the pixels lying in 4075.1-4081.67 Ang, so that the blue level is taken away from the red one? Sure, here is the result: 5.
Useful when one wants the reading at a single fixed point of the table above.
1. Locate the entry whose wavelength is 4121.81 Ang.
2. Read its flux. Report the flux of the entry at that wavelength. 99.5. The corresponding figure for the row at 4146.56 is 109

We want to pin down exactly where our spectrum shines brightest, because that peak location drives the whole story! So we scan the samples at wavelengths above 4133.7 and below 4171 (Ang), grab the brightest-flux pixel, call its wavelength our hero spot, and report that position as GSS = 4162.83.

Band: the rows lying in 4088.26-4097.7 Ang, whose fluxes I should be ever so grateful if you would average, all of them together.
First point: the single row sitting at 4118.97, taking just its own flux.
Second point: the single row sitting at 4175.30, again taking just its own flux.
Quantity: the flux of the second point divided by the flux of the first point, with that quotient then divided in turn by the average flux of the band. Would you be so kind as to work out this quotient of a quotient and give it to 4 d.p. 0.0088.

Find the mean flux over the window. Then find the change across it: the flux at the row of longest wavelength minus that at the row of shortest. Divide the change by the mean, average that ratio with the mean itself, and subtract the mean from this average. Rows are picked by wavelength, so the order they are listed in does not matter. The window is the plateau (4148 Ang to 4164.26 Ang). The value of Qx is -50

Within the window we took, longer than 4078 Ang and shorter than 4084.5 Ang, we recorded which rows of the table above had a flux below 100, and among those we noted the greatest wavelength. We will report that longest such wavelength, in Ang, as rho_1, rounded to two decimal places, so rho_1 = 4084.02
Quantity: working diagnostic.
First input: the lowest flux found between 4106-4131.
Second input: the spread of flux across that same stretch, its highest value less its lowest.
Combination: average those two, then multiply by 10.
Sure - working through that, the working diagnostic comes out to 580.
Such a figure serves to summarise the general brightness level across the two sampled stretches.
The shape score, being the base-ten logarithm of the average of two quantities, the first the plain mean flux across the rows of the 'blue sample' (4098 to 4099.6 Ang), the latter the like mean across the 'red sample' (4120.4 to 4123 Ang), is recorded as 1.97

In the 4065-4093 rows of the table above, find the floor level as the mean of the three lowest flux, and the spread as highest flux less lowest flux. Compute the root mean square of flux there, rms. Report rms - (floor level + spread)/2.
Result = 37.1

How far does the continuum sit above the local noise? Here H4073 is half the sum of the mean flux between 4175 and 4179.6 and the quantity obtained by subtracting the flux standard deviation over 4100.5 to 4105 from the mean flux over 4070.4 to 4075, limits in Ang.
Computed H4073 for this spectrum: 84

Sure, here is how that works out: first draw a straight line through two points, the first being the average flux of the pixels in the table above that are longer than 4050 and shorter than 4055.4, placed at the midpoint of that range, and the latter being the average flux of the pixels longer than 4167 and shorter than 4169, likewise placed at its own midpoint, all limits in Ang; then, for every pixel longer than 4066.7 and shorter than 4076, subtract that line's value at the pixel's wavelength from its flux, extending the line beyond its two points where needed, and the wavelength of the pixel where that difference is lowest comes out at 4071.82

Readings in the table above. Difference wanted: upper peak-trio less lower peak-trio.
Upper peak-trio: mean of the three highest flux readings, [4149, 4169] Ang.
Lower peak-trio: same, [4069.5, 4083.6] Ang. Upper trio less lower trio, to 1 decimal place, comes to 1.3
